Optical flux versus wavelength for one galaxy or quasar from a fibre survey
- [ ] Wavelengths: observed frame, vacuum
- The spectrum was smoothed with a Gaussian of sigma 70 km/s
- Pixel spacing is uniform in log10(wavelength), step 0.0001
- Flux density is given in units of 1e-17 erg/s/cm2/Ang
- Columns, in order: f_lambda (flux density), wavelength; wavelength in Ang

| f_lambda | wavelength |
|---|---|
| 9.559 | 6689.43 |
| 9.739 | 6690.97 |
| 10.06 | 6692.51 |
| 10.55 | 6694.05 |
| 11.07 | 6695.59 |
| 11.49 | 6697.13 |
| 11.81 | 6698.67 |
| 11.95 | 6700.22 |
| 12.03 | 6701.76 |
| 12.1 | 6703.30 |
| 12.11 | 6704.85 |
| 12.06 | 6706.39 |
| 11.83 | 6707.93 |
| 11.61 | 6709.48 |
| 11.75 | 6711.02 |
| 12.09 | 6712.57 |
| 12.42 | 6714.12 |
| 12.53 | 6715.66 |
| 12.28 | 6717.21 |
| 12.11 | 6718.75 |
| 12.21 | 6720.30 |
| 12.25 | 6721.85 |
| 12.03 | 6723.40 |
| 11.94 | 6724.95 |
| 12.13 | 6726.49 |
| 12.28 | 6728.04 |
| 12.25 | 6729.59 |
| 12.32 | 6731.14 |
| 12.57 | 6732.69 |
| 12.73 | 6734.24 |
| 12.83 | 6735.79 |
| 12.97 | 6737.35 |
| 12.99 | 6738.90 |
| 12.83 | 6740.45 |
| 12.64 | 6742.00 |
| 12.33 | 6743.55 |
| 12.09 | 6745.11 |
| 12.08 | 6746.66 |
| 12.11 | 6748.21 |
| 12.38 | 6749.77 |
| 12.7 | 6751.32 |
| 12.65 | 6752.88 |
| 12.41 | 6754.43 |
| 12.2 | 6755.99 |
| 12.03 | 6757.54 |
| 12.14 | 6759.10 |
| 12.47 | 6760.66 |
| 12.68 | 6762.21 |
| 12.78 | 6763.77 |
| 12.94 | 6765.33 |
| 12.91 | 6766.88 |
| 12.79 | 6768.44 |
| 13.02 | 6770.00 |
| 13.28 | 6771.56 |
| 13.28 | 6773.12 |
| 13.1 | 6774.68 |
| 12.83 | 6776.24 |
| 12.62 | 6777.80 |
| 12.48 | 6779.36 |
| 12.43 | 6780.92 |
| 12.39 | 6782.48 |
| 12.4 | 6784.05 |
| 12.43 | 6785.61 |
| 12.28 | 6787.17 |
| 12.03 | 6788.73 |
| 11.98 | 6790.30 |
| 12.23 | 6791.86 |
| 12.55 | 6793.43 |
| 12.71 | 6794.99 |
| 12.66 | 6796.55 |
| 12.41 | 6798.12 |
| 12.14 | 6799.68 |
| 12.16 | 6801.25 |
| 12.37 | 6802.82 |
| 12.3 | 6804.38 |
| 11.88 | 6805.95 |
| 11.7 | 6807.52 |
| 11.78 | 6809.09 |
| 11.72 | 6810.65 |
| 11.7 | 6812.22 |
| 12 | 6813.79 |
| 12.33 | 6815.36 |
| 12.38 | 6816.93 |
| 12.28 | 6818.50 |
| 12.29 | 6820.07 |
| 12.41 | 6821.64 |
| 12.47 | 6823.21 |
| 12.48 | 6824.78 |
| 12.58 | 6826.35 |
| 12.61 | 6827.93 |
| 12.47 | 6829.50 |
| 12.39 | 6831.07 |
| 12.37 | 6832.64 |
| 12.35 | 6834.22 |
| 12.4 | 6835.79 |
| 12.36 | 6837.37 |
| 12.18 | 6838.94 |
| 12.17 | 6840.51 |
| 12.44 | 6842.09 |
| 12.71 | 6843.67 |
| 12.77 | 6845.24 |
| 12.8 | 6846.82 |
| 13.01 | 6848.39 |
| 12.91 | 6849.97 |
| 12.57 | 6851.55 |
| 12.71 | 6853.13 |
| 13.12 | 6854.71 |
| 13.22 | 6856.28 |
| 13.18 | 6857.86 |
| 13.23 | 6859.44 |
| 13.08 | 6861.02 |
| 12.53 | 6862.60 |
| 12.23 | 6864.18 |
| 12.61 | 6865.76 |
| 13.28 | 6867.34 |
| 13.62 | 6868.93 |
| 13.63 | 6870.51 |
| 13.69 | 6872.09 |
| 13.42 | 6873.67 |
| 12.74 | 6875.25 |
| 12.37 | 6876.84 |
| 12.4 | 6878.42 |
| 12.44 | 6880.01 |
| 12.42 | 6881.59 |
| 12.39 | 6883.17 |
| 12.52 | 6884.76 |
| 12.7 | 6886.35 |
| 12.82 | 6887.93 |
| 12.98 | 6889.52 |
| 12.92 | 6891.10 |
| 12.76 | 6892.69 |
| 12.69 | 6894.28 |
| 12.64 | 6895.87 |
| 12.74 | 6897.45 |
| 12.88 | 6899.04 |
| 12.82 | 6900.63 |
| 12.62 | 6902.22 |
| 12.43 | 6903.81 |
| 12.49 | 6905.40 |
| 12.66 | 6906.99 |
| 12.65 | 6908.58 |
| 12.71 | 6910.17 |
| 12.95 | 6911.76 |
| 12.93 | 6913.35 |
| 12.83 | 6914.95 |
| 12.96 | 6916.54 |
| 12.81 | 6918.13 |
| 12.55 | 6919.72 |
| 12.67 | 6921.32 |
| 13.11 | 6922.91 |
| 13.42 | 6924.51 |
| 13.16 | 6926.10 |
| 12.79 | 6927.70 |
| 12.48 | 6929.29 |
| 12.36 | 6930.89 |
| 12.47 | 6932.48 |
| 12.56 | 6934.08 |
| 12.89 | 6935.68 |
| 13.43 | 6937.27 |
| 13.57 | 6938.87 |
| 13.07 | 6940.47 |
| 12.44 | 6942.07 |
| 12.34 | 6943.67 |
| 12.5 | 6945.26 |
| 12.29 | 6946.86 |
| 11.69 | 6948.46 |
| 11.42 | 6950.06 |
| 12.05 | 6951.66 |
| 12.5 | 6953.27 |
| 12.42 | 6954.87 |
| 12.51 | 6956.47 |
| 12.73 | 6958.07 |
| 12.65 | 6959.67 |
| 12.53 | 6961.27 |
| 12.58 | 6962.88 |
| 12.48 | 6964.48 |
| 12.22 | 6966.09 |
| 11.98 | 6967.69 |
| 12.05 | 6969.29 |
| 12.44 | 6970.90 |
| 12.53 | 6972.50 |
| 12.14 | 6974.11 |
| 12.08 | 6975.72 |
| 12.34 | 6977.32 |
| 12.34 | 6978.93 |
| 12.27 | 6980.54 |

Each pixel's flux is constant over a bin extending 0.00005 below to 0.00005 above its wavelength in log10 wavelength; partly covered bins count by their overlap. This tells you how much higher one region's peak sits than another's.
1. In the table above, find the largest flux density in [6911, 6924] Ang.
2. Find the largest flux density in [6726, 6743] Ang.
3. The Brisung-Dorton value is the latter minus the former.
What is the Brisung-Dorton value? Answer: -0.1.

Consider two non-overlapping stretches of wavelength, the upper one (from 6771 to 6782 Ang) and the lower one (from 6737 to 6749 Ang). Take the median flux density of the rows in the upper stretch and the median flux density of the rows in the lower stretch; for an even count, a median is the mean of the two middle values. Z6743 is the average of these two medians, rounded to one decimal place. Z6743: 12.7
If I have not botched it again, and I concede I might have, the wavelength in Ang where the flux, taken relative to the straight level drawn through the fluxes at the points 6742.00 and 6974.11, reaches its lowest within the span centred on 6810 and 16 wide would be 6807.52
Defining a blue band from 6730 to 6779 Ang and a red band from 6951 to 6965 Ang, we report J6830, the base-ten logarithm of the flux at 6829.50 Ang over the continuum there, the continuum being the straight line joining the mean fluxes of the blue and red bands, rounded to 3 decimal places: -0.004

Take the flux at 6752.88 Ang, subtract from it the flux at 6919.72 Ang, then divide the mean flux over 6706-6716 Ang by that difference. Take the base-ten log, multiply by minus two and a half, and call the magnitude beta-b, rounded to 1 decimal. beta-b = -5.2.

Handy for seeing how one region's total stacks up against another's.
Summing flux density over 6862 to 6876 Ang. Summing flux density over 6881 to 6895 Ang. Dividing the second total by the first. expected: 0.97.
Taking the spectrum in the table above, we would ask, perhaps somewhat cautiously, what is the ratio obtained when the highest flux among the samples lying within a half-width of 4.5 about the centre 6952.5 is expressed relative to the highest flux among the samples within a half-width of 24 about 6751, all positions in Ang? 0.94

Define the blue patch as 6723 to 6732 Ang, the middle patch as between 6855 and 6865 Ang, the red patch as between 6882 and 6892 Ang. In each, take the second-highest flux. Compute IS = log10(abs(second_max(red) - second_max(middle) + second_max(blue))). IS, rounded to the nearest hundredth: 1.08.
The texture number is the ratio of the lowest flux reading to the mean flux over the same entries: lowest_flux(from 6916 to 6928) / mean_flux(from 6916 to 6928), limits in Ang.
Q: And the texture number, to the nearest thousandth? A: 0.970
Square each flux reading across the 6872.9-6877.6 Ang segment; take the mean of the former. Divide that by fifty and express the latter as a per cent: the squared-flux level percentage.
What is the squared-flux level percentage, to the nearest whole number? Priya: 330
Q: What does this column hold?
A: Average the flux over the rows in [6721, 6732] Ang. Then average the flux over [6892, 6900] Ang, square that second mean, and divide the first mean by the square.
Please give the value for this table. 0.0750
